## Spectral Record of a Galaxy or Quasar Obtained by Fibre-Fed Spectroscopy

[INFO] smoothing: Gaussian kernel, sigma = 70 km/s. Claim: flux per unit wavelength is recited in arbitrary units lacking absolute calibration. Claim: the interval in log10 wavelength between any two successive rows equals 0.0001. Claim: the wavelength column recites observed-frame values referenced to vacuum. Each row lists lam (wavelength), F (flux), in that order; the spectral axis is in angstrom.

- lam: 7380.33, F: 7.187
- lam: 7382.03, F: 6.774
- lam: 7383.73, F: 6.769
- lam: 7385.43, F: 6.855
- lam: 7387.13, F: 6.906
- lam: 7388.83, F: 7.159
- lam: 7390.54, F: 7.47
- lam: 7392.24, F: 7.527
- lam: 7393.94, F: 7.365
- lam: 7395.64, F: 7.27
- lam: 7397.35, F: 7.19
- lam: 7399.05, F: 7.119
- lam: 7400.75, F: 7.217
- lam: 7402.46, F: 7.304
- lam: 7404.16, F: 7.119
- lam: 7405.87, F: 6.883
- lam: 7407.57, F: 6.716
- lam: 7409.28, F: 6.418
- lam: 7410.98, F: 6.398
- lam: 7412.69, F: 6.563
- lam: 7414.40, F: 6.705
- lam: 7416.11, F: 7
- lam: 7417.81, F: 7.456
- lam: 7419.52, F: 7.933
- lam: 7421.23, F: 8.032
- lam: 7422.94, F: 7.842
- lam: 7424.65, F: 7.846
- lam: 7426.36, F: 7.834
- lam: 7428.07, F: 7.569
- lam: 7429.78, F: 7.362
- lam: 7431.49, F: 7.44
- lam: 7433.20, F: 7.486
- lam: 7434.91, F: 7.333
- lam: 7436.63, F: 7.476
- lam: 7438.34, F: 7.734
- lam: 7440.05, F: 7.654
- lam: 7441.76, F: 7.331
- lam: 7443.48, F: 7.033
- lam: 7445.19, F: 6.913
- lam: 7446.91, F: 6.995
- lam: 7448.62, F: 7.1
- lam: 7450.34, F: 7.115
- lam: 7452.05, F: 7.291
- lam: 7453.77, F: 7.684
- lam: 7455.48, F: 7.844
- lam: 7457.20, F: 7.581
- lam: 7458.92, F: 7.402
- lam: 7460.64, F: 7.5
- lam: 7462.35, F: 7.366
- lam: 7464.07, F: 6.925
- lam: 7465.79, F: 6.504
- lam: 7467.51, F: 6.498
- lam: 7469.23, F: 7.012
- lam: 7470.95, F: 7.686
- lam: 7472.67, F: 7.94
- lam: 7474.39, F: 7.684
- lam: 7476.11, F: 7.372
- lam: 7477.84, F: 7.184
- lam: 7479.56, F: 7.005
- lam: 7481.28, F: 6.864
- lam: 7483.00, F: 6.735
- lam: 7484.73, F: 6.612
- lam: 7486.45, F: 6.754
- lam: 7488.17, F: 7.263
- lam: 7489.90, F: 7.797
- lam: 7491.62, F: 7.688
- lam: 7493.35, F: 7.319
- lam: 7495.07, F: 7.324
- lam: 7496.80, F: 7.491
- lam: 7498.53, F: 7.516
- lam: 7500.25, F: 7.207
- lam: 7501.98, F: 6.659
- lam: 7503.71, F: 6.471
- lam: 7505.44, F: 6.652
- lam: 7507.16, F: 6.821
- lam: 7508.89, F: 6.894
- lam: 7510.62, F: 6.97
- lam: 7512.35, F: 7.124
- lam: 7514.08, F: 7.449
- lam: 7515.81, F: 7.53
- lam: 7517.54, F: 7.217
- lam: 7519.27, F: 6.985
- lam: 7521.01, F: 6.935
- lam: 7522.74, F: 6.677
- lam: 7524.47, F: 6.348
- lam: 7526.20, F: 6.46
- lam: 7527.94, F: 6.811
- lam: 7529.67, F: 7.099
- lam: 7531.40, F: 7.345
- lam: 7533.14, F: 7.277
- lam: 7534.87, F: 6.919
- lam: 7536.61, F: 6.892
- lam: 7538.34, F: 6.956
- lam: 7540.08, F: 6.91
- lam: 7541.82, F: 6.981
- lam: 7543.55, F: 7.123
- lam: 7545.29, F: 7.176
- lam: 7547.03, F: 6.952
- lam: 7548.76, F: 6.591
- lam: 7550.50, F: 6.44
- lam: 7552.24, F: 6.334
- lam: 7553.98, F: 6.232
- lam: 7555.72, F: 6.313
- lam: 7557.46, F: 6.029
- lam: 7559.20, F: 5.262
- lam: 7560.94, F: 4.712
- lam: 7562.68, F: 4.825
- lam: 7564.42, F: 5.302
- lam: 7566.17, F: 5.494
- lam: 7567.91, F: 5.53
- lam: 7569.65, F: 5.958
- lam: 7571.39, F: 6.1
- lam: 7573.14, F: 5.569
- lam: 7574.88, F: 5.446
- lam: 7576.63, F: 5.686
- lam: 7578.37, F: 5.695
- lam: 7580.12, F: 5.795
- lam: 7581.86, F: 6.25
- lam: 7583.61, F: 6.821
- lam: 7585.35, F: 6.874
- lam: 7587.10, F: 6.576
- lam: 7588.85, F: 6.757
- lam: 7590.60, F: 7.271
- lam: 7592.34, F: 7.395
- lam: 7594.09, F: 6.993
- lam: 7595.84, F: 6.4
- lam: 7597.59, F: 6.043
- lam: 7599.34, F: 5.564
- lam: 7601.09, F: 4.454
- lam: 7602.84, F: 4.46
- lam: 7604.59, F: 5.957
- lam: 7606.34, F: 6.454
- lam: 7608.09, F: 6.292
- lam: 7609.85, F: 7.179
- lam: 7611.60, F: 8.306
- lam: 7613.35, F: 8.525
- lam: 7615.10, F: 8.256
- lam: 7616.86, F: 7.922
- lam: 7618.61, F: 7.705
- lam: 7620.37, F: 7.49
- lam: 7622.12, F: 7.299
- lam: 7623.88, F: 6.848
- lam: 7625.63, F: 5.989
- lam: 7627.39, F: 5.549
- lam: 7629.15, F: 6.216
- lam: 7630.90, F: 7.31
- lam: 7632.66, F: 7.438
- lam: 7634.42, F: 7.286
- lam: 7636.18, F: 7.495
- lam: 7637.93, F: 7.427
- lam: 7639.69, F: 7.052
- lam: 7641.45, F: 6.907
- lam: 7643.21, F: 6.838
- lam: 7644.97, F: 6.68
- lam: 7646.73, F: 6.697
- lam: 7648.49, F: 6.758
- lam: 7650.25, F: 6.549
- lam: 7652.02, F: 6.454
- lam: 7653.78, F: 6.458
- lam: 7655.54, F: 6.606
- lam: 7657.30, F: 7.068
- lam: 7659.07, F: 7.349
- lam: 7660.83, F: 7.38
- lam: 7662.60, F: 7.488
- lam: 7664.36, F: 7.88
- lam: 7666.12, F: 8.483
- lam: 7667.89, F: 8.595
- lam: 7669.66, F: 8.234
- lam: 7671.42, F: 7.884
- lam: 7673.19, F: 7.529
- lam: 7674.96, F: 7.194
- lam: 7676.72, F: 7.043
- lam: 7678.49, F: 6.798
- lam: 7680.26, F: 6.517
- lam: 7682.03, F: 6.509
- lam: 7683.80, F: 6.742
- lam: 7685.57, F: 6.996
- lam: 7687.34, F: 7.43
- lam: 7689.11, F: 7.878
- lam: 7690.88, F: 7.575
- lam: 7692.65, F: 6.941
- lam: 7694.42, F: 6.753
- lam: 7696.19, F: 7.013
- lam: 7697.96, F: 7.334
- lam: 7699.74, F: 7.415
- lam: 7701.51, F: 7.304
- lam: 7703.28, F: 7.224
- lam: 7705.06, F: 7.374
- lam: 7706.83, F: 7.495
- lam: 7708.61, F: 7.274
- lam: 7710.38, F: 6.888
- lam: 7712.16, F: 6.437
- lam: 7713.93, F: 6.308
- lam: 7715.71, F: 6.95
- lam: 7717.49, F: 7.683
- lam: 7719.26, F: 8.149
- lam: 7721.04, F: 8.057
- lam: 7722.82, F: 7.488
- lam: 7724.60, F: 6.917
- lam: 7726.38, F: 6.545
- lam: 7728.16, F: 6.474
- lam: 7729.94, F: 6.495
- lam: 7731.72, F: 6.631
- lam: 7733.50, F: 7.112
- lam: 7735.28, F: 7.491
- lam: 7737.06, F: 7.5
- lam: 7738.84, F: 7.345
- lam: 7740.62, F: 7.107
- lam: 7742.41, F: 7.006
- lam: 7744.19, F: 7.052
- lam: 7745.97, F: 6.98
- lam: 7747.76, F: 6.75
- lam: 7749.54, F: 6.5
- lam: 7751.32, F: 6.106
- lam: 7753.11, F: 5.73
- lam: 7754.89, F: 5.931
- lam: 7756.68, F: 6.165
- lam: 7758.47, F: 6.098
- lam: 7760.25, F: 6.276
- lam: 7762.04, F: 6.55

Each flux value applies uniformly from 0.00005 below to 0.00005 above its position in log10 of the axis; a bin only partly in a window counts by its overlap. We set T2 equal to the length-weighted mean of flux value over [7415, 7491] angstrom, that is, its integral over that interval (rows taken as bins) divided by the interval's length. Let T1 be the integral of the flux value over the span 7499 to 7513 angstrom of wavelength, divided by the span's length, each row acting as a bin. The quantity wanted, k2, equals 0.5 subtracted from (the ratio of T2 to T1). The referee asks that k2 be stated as 0.569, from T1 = 6.87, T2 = 7.34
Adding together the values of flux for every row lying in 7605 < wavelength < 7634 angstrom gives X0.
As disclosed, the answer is 115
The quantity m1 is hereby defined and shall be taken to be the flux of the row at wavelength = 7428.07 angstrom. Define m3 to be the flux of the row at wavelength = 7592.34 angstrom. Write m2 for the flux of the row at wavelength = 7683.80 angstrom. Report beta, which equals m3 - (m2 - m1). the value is 8.2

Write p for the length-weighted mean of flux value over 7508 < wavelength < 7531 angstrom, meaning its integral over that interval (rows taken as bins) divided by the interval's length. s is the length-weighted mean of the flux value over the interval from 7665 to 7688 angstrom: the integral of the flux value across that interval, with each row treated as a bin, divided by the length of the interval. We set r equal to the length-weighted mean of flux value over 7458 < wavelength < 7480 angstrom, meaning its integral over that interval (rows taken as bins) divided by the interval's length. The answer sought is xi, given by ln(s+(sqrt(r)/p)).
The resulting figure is 2.05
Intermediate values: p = 7.0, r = 7.24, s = 7.38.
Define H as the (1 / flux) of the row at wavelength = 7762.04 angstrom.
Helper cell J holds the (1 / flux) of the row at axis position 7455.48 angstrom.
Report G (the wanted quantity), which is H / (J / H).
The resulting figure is 0.18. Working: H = 0.153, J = 0.127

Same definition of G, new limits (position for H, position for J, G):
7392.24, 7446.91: 0.12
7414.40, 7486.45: 0.15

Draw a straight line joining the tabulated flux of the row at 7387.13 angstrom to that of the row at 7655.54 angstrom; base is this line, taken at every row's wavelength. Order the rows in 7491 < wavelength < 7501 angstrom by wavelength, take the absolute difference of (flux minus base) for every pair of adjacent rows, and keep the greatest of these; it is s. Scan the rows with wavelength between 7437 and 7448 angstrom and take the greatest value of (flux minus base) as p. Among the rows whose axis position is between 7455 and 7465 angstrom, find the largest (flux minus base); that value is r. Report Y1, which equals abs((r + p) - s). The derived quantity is 1.5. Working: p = 0.89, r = 1.0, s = 0.37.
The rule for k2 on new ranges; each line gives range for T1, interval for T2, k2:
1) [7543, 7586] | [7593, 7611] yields 0.504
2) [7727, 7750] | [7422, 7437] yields 0.589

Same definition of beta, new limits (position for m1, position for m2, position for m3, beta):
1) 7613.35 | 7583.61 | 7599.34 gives 7.3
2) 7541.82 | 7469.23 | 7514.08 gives 7.4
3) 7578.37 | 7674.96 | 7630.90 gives 5.8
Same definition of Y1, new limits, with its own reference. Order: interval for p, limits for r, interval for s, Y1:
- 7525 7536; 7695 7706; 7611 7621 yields 1.1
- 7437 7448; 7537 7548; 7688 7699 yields 0.7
